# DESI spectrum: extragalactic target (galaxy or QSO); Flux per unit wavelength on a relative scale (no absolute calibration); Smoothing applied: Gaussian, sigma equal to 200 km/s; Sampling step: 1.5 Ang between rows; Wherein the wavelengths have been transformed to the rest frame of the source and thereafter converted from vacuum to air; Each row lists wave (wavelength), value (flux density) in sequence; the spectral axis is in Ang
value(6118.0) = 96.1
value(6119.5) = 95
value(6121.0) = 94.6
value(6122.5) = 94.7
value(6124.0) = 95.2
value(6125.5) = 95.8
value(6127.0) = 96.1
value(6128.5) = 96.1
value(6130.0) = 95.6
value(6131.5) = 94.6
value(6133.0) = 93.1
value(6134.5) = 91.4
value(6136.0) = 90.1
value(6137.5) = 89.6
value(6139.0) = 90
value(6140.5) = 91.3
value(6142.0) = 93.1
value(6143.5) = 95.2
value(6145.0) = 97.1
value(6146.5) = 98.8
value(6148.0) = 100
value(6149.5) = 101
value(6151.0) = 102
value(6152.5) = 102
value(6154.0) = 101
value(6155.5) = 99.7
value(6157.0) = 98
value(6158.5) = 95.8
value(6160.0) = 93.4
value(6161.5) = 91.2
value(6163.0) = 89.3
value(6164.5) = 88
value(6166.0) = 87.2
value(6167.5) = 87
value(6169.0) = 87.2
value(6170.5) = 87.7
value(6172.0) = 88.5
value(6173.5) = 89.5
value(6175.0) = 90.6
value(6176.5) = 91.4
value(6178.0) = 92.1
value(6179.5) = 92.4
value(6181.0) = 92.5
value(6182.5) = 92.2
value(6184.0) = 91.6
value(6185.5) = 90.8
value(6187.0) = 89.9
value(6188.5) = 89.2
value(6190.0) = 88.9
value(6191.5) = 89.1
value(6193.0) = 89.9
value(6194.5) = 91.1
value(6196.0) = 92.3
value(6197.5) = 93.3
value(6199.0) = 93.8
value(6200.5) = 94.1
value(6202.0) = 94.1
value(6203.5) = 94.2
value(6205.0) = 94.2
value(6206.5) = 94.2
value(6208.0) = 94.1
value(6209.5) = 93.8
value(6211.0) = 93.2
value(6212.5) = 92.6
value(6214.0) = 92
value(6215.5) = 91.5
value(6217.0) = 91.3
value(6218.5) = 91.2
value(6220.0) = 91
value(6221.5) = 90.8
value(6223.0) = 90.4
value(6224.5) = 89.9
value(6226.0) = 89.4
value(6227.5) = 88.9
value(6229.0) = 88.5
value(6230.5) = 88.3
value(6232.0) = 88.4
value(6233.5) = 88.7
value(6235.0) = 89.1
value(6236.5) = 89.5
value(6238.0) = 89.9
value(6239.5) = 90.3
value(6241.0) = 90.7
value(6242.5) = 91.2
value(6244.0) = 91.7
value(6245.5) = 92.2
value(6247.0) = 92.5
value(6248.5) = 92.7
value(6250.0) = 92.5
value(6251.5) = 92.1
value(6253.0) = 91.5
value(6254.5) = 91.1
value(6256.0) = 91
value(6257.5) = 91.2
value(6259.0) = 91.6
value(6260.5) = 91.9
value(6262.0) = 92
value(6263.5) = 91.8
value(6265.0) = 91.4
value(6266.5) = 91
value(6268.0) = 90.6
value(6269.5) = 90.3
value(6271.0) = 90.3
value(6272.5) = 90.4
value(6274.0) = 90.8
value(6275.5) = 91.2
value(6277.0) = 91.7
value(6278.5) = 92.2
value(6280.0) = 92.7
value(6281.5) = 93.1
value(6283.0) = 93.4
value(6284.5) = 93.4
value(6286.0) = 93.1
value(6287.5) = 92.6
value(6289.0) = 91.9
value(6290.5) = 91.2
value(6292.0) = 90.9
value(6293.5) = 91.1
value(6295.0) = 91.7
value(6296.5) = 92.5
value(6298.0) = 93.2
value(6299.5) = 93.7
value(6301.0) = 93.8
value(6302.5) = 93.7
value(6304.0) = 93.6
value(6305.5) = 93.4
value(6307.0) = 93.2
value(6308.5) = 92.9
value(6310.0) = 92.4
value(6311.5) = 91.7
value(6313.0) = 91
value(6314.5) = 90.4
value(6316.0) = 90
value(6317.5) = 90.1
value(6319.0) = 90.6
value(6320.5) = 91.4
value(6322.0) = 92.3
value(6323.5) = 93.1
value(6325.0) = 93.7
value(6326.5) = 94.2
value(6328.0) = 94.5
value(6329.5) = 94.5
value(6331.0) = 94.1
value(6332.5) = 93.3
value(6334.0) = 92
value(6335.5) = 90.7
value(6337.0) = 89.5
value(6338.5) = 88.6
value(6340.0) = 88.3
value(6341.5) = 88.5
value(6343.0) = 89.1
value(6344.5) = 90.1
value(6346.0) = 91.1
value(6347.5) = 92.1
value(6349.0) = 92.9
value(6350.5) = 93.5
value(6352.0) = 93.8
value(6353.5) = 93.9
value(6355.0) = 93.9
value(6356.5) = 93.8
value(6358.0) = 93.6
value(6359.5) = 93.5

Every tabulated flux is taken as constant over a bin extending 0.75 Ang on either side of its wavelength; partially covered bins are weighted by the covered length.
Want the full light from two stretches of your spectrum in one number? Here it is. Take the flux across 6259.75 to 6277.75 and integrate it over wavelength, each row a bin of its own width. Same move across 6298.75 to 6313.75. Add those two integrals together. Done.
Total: 3034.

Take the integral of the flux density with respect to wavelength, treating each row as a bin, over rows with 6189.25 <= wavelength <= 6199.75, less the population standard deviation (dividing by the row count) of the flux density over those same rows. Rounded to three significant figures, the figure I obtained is 956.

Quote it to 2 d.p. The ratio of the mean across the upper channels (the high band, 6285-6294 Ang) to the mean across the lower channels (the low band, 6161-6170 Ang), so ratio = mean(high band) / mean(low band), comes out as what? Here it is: 1.04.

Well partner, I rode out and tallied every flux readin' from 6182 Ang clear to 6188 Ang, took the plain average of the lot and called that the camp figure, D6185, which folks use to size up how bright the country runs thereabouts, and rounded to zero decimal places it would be 91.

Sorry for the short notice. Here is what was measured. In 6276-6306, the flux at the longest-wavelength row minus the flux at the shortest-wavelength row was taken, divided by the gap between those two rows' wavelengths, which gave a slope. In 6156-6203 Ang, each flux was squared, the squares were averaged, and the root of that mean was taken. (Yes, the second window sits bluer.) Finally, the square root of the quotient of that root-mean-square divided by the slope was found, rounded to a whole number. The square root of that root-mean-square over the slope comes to 39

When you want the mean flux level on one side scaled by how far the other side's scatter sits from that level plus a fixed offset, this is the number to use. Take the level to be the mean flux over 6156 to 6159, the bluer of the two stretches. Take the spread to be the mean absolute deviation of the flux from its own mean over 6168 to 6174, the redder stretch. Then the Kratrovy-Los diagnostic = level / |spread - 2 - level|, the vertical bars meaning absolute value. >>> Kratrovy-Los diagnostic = 0.988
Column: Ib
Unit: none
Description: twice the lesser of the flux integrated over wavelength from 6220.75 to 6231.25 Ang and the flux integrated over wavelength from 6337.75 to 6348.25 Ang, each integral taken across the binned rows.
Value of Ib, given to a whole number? 1879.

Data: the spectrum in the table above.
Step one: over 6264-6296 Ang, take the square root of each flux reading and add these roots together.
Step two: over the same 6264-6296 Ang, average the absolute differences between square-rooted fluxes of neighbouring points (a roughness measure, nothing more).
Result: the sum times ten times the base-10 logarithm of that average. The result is -3435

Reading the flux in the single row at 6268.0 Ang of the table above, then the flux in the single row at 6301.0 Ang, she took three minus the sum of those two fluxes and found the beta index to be -181.4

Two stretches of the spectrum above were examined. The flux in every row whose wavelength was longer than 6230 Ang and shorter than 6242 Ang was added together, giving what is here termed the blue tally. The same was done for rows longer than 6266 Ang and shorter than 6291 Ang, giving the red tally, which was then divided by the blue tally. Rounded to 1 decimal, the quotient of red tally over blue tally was 2.2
